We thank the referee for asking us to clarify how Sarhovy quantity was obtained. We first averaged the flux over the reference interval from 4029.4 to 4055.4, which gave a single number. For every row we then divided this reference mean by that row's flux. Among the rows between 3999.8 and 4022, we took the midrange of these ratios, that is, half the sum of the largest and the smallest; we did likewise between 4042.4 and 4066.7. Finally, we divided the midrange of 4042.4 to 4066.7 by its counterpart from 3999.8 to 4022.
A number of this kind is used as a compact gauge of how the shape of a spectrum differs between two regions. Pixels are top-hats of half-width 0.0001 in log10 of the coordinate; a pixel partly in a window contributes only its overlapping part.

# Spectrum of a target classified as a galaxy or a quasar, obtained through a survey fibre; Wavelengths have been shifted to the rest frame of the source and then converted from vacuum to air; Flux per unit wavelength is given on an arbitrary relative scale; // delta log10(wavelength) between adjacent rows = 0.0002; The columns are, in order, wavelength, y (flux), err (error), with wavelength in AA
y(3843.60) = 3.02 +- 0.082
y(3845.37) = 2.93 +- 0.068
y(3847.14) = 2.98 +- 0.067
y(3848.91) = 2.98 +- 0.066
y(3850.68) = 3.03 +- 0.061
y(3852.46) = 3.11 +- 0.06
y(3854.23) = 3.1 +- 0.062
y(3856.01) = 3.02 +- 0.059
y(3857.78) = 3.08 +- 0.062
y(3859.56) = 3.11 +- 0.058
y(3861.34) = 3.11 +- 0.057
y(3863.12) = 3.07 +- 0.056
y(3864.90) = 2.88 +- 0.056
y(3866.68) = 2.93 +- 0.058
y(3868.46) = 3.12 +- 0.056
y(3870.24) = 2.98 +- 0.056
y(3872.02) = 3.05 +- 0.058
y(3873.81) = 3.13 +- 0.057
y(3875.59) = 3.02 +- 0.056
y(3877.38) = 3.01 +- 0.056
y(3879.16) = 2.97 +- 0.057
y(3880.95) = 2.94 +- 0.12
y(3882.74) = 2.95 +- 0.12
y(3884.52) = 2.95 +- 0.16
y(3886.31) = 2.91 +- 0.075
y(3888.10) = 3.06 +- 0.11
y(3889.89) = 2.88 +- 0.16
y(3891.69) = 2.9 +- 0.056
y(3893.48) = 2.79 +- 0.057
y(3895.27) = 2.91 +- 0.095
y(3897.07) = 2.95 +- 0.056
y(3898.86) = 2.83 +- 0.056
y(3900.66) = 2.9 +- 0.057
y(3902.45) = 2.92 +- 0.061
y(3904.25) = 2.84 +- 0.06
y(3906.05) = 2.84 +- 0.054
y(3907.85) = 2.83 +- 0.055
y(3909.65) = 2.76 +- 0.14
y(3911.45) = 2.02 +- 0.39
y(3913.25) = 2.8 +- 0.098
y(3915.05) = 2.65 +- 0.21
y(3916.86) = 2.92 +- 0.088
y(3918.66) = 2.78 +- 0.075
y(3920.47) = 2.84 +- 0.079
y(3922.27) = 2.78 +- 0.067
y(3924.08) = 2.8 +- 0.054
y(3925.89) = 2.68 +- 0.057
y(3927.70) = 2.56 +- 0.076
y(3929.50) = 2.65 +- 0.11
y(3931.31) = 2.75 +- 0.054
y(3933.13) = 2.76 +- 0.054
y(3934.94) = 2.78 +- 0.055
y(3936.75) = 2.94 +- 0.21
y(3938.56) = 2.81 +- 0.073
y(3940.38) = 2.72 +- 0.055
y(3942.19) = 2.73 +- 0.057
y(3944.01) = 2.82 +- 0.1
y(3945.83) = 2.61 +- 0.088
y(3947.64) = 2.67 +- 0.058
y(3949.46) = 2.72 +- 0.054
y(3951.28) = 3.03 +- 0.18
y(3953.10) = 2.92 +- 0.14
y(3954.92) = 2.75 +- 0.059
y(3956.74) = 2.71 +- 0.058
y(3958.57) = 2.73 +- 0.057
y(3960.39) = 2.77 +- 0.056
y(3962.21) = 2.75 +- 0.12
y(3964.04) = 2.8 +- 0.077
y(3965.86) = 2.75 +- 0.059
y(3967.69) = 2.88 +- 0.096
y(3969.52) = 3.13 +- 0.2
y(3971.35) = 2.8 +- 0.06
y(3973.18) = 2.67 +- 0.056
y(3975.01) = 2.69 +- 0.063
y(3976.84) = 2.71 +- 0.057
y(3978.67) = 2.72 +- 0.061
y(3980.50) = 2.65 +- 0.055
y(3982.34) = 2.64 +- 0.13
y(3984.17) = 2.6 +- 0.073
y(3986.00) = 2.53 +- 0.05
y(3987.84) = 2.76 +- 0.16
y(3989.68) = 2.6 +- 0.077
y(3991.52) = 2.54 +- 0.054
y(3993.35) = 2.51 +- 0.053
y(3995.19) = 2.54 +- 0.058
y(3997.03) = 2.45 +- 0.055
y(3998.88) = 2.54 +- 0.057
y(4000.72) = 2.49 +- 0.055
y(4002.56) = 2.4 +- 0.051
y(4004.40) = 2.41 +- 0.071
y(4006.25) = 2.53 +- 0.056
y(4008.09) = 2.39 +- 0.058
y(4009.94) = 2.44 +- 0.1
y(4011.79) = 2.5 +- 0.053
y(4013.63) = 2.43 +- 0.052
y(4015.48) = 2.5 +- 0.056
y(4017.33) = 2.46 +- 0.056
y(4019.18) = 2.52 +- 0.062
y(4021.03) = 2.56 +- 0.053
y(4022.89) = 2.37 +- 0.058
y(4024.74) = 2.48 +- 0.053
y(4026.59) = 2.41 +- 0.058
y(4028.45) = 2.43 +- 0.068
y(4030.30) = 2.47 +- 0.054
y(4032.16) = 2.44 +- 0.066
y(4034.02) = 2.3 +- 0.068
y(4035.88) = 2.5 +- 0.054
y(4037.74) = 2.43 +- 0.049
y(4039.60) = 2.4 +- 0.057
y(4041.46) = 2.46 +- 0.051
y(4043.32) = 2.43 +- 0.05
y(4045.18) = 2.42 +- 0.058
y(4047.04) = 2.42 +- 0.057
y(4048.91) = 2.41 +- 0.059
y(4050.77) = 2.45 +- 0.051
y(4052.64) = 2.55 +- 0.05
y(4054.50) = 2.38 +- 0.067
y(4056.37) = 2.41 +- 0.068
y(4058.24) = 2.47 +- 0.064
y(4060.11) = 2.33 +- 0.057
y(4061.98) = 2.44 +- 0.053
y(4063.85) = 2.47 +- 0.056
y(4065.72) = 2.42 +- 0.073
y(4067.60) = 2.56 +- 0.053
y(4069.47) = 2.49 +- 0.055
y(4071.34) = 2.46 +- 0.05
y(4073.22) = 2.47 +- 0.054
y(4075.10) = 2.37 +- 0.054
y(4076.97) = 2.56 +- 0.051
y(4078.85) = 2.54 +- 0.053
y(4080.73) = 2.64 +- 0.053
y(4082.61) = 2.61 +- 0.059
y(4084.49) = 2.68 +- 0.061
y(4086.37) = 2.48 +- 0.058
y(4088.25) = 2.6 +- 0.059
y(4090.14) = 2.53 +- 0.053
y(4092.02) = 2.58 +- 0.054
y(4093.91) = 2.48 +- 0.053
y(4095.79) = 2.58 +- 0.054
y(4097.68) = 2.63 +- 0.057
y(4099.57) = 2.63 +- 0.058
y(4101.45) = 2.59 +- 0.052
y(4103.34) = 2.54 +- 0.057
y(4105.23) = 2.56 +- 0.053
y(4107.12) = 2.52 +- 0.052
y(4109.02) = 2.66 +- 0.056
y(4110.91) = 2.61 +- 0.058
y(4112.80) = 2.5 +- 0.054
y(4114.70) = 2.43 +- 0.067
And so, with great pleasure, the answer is 1.02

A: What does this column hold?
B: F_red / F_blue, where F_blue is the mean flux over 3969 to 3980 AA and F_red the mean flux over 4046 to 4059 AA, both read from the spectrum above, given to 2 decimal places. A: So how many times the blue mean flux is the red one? 0.88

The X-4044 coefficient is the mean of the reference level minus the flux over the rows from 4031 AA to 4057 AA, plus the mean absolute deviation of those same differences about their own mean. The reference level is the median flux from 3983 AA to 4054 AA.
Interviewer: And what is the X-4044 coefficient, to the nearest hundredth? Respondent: 0.07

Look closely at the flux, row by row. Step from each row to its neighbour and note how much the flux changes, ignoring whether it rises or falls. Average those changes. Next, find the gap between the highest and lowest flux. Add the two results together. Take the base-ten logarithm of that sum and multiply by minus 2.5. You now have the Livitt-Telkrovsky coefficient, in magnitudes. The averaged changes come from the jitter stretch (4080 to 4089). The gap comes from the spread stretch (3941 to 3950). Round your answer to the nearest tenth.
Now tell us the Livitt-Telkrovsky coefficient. 1.3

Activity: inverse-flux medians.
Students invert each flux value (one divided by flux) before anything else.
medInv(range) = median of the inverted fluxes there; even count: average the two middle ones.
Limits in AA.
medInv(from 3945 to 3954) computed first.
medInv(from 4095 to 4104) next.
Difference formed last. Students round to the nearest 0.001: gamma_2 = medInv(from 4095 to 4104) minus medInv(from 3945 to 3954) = 0.018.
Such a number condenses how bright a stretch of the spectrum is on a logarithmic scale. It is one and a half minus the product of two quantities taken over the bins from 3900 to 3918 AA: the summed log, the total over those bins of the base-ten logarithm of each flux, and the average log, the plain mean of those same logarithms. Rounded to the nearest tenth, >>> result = -0.4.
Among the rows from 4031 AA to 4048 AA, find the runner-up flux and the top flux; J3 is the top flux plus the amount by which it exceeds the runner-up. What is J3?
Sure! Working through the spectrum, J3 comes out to 2.54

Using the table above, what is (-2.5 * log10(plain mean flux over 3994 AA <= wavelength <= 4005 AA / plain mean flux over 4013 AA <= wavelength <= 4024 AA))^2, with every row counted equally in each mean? 0.000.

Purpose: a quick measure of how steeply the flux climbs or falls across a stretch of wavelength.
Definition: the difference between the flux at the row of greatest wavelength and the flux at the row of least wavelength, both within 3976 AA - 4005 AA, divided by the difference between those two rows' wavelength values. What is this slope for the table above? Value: -0.011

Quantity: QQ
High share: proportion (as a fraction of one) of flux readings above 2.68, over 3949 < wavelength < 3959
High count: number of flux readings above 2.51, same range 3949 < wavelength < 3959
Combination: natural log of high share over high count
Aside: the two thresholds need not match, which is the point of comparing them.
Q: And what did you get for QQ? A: -1.79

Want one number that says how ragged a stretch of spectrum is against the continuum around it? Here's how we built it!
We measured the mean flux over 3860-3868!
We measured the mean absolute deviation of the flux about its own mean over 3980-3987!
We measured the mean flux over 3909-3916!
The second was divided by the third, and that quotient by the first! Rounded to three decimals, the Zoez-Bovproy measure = 0.005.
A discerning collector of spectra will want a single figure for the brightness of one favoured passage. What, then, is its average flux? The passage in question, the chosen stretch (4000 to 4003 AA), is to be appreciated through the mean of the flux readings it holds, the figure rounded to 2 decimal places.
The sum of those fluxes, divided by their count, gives 2.45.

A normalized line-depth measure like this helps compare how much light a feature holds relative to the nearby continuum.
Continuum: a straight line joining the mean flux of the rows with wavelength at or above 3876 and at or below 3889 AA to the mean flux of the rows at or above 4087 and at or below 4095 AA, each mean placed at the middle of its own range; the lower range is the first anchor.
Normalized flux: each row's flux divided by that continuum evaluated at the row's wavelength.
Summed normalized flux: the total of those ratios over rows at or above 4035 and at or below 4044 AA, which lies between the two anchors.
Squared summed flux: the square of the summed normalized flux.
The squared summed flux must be 21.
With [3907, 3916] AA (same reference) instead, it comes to 20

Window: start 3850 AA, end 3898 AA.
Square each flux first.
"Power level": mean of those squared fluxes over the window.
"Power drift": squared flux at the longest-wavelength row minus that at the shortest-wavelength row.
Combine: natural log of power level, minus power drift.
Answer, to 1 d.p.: 2.7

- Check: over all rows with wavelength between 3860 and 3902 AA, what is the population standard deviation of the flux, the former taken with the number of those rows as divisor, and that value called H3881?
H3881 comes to 0.090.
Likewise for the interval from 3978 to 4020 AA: 0.095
